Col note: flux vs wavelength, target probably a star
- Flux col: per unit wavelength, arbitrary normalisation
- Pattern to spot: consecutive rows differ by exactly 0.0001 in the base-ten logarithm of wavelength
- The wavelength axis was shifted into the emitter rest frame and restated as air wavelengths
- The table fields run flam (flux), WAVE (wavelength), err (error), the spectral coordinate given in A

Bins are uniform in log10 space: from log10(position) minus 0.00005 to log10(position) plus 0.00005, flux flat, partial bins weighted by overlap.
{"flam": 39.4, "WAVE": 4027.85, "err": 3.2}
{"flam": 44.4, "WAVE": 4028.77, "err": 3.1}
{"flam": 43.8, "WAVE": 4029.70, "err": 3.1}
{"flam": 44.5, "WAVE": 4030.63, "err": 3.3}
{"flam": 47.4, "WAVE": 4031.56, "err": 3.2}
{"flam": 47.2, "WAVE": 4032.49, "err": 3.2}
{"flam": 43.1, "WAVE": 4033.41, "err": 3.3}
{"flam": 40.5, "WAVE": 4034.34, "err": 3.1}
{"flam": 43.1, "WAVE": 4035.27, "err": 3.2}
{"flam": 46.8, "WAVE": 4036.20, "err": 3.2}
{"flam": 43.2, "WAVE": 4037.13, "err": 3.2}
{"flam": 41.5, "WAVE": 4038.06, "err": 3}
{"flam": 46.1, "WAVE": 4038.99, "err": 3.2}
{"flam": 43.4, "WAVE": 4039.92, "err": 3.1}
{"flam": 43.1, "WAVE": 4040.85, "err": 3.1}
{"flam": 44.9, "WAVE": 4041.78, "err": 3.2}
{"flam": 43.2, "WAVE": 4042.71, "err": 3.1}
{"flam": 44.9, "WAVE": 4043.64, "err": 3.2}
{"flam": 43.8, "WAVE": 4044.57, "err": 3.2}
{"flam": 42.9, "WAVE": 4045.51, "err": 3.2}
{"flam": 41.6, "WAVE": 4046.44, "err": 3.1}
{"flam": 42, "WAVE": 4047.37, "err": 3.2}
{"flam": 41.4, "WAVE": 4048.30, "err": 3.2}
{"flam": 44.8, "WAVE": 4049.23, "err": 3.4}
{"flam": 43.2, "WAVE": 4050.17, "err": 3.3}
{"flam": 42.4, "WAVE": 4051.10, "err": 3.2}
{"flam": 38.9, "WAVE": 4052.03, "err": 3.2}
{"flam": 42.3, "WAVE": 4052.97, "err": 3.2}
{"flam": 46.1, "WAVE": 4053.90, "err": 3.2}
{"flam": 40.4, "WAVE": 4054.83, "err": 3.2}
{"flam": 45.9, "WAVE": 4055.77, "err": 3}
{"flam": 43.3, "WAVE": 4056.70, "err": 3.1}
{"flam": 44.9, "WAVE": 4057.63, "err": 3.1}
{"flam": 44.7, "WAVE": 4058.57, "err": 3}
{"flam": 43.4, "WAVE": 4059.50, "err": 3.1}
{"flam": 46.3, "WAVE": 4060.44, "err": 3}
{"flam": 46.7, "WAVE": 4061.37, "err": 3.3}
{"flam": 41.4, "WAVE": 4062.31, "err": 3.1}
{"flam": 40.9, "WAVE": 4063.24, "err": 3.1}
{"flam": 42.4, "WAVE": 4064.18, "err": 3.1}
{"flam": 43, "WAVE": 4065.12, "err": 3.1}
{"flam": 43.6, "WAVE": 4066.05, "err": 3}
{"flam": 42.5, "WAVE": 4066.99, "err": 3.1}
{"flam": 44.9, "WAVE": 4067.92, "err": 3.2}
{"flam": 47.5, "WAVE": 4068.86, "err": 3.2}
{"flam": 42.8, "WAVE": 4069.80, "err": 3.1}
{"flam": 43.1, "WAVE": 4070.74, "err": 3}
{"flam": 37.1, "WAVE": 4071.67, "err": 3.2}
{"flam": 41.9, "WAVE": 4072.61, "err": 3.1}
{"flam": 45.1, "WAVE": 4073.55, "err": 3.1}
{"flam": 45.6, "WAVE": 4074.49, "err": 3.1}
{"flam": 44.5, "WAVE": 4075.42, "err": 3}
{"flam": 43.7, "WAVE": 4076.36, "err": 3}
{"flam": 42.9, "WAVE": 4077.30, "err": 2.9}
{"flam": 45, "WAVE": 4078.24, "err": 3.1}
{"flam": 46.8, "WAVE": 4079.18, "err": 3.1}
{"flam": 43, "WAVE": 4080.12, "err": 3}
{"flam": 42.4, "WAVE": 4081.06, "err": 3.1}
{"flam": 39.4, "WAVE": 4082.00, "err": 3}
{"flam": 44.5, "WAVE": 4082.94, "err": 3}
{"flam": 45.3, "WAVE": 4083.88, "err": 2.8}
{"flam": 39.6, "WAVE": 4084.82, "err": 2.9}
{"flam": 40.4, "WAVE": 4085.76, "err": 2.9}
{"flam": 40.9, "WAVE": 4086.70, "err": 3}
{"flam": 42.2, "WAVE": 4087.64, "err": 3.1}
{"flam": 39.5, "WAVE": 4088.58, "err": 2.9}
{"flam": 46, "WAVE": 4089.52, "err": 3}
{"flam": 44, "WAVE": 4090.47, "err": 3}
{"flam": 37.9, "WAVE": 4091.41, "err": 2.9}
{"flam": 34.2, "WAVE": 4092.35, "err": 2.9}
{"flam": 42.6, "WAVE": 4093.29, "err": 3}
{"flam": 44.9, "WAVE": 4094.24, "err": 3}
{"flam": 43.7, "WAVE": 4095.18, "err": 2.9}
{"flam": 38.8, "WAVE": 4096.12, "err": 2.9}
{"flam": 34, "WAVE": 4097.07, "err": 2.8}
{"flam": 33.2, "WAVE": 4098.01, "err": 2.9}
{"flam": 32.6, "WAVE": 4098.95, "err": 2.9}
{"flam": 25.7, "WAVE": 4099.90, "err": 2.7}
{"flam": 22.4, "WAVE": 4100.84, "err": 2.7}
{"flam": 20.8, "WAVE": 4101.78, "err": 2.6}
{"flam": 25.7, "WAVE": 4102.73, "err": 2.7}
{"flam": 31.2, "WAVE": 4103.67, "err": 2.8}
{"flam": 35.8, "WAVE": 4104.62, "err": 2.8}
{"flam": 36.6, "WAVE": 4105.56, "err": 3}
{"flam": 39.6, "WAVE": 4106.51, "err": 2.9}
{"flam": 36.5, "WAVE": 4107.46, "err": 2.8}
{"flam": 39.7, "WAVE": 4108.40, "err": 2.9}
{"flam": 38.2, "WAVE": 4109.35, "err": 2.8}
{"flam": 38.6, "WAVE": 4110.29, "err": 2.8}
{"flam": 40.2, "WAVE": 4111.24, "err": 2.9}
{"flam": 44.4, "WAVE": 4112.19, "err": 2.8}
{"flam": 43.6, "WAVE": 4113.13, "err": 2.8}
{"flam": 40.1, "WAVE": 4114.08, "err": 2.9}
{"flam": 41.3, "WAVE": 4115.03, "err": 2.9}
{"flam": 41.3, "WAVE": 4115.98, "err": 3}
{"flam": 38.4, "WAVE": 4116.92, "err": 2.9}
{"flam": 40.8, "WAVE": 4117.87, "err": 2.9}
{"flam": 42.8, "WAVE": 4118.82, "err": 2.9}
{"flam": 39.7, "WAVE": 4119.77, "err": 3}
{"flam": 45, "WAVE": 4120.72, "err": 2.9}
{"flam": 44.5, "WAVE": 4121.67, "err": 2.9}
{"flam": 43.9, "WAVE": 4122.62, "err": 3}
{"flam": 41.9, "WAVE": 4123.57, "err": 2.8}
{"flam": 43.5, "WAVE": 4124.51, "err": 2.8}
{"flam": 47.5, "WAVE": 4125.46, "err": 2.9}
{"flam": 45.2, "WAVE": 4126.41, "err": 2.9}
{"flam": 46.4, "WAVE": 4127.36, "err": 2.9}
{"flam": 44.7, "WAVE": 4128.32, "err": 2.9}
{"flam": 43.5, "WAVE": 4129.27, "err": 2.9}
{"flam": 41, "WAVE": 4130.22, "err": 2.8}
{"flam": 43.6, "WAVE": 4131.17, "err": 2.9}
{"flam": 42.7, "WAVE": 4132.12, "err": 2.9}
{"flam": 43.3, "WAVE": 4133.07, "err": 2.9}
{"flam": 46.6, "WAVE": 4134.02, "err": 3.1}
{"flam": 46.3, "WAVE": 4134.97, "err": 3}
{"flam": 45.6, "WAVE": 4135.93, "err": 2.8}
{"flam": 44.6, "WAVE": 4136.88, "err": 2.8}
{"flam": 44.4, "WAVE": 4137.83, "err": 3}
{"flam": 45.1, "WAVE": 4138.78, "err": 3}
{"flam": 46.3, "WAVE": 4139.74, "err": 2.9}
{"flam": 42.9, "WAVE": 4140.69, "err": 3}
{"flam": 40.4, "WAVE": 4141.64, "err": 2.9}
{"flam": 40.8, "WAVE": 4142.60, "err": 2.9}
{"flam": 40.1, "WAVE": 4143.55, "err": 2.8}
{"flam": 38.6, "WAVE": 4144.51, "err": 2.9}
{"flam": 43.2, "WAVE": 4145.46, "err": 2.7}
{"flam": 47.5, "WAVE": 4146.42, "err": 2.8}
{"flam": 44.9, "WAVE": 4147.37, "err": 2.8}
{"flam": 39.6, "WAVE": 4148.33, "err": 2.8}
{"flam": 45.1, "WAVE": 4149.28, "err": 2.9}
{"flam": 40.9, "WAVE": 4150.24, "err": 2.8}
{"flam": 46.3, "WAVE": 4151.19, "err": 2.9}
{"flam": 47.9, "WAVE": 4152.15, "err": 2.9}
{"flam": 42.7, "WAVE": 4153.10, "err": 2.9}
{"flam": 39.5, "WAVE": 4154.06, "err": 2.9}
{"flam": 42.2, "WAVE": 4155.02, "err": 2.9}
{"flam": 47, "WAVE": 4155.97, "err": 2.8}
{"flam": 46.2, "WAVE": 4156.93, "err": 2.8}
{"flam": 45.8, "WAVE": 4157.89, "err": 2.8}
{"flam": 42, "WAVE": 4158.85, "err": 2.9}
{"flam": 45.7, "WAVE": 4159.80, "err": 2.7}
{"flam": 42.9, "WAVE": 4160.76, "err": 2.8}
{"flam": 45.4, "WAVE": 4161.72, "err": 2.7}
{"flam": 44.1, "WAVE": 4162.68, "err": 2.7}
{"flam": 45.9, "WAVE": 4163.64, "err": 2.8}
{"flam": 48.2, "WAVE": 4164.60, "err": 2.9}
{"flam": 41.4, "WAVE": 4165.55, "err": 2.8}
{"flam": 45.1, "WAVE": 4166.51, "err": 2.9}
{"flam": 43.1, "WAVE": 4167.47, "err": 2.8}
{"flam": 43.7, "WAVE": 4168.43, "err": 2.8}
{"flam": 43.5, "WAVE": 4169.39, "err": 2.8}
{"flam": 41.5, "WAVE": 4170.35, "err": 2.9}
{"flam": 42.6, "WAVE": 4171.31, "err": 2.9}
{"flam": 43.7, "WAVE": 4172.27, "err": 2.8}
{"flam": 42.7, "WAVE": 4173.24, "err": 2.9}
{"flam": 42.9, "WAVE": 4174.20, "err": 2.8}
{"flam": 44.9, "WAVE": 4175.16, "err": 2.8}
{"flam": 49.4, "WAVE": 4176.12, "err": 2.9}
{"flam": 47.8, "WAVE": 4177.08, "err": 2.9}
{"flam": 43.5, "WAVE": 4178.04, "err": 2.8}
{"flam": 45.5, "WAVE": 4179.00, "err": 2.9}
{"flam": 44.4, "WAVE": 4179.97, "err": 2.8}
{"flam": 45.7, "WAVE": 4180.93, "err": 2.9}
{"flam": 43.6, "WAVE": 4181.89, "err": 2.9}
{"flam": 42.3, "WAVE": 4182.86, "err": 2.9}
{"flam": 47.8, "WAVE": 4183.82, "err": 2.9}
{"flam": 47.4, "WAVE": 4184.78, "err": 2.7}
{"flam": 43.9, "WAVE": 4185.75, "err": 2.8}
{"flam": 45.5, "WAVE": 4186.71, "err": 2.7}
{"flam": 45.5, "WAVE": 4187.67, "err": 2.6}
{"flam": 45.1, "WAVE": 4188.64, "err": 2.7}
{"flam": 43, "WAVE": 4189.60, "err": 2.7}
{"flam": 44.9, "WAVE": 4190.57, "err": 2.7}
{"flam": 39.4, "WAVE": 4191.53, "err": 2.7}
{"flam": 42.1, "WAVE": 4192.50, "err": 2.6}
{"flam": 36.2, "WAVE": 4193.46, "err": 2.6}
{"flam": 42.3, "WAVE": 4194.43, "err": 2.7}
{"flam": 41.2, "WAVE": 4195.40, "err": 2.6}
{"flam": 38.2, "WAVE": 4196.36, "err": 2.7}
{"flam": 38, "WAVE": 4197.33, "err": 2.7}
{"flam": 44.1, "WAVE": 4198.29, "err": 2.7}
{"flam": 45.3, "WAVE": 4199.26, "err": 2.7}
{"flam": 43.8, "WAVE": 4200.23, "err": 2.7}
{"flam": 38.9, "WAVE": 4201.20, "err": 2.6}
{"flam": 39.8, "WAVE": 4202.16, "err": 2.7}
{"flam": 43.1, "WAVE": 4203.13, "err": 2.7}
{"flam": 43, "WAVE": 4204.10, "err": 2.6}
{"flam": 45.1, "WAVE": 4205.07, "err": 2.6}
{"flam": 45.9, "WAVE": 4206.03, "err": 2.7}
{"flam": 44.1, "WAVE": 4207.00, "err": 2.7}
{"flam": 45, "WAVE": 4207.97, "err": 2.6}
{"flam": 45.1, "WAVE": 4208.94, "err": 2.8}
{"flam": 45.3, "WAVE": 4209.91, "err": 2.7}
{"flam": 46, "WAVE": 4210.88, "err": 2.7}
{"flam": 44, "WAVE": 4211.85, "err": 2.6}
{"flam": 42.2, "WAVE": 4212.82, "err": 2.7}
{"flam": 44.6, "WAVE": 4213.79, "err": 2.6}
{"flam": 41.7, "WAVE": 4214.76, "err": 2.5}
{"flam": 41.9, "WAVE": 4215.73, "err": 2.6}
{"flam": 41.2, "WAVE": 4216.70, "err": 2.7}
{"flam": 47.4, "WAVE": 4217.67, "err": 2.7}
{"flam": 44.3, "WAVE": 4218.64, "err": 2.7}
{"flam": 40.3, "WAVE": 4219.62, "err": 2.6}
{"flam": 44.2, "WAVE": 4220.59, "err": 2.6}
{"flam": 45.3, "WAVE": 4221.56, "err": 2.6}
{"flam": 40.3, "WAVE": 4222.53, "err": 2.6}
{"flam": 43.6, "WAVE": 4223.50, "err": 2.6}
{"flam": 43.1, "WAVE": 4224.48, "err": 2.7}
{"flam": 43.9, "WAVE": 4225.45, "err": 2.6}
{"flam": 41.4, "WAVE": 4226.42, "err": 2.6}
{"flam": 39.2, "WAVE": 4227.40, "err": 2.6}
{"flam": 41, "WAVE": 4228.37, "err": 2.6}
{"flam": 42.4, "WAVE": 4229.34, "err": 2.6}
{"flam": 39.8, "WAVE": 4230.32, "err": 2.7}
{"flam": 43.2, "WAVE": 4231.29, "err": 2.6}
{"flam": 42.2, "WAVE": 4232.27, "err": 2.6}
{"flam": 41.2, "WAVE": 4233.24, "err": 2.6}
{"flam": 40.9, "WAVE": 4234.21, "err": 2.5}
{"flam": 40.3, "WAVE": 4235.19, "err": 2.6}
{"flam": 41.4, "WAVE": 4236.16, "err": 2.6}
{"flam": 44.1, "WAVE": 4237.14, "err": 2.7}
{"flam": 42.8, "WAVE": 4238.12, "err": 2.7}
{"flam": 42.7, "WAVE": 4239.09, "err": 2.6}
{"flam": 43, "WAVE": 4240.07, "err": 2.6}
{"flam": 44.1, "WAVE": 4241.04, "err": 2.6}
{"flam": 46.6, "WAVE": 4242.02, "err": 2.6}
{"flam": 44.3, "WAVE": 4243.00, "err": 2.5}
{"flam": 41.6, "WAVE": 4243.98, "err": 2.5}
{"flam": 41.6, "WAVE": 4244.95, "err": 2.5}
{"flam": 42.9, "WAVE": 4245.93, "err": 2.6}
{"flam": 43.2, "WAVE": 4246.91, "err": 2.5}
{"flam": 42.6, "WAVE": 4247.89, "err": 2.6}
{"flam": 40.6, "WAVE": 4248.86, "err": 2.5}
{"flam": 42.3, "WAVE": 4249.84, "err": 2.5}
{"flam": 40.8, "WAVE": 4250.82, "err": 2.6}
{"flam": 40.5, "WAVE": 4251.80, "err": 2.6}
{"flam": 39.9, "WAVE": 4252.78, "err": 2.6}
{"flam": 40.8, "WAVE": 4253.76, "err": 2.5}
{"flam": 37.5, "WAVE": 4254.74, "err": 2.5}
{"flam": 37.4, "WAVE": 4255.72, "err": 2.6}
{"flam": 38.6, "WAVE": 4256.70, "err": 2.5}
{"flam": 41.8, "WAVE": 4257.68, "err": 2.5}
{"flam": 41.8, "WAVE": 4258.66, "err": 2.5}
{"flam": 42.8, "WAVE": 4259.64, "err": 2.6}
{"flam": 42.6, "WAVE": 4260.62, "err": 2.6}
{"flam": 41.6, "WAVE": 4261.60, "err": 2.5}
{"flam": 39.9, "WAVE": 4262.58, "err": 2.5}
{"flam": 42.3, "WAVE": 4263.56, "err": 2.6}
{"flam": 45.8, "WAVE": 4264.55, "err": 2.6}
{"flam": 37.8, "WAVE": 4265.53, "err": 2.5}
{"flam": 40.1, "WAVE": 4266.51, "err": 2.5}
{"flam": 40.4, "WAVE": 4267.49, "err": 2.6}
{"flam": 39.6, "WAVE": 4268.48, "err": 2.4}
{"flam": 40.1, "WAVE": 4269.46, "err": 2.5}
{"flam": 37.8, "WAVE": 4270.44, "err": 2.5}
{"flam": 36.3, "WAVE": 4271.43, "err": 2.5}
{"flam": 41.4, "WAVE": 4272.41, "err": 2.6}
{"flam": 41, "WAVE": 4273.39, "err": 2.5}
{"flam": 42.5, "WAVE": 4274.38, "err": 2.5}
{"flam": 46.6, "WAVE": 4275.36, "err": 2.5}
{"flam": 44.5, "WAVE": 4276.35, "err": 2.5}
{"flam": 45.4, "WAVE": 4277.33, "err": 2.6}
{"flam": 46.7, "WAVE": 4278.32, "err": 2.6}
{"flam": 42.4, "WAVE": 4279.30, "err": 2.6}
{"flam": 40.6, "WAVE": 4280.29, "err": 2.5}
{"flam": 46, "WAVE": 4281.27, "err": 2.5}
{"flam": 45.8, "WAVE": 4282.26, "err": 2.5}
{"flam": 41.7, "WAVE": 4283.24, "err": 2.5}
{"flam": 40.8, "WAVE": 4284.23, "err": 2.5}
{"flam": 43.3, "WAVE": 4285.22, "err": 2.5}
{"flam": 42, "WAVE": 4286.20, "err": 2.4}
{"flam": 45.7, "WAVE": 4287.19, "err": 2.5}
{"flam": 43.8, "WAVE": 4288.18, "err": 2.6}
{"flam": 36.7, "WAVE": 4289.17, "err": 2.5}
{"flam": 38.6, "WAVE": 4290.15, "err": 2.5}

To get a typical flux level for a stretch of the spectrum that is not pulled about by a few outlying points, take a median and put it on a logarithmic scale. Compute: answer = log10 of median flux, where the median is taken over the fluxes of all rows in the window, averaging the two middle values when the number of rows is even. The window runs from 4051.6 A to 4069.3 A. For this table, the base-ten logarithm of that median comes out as 1.64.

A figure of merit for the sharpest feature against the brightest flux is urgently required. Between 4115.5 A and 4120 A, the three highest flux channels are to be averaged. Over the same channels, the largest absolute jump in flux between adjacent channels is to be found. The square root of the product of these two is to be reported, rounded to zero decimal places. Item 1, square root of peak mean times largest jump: 11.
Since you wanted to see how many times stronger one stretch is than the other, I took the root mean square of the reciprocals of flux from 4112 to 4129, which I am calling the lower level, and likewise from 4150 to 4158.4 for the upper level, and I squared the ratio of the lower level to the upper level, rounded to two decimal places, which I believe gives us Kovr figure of 1.05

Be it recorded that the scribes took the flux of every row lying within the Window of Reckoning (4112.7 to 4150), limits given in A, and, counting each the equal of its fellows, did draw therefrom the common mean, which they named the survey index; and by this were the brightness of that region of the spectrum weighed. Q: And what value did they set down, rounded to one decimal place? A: 43.2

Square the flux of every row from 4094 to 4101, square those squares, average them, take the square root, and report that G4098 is 1339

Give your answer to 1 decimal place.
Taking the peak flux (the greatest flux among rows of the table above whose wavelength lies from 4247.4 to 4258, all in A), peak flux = 42.6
